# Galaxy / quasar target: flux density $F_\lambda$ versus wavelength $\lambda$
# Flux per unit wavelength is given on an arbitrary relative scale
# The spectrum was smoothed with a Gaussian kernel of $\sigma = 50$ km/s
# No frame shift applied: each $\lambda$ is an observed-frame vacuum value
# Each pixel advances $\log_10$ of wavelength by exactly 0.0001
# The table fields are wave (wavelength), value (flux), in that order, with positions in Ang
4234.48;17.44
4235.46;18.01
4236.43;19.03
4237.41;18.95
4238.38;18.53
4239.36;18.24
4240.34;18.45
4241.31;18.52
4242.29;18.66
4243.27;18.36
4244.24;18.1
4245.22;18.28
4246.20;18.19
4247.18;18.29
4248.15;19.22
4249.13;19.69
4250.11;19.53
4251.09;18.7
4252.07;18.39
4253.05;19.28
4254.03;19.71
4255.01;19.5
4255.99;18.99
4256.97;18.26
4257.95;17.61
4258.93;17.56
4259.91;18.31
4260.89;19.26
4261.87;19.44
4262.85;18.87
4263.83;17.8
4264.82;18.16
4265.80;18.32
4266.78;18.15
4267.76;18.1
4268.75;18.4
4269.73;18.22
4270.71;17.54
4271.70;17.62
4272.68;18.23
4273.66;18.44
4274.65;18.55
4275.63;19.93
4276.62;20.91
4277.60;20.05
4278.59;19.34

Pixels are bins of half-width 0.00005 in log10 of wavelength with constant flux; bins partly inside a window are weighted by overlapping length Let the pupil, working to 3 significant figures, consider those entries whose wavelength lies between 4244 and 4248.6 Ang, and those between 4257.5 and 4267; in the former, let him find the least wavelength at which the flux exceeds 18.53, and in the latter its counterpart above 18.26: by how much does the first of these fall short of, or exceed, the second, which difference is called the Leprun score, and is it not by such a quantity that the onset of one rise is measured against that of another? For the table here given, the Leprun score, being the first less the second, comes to -11.8 Ang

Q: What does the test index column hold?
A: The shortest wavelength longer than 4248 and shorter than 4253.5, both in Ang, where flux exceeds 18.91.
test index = 4248.15 Ang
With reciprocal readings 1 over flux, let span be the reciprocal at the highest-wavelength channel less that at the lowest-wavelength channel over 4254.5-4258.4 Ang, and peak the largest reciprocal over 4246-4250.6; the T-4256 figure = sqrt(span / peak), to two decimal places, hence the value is 0.32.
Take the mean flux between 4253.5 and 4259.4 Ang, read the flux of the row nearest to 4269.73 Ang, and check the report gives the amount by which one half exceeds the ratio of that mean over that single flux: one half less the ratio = -0.52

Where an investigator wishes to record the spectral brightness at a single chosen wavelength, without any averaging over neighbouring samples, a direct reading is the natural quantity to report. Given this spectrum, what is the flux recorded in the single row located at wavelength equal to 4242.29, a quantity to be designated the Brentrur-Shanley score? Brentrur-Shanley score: 18.66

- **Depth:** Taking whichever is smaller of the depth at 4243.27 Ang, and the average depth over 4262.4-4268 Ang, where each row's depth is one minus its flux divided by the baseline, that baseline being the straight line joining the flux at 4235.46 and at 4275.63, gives 0.00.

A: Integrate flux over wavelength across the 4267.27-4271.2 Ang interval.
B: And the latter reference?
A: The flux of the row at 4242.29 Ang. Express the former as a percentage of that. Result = 381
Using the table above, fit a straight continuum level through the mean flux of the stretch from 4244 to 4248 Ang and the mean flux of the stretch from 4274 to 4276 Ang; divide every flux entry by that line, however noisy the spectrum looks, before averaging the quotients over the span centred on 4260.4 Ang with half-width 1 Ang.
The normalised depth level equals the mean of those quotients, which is 1.00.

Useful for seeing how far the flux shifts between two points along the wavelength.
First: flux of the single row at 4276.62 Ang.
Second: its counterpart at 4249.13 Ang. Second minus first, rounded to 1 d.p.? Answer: -1.2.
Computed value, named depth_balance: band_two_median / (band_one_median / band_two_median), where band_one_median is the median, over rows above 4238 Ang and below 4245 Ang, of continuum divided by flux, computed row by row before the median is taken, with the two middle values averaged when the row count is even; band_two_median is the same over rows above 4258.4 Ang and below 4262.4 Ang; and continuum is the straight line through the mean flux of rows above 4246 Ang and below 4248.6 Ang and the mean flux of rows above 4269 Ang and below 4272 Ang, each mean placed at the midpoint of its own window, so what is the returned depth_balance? 0.92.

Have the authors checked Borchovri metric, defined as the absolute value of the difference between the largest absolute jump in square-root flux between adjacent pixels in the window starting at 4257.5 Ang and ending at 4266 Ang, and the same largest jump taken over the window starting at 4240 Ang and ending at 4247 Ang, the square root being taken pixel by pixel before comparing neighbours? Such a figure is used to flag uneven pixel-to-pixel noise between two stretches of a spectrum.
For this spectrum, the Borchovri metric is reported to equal 0.090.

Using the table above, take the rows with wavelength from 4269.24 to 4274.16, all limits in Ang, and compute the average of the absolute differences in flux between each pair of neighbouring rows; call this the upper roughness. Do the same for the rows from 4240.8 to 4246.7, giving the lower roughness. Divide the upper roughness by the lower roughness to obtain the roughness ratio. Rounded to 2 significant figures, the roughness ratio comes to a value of 2.0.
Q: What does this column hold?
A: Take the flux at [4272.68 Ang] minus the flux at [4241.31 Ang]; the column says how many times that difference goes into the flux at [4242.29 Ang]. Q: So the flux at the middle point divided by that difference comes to -64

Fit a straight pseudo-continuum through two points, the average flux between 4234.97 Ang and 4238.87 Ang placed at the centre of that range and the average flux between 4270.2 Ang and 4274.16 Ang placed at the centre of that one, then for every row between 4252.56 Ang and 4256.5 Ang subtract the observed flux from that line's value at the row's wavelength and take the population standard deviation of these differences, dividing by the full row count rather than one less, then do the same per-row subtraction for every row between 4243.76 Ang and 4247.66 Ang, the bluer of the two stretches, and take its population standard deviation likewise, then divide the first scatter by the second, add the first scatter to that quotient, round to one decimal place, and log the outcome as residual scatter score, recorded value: 3.0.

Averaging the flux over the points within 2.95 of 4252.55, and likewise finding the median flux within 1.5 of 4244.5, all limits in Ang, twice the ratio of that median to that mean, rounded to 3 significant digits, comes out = 1.91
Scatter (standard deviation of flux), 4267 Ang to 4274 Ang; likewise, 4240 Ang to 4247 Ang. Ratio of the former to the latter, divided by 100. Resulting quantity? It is 0.019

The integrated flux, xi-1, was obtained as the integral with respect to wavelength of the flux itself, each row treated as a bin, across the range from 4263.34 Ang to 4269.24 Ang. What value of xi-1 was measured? 107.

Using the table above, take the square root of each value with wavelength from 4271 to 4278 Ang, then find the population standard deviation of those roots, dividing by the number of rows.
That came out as 0.13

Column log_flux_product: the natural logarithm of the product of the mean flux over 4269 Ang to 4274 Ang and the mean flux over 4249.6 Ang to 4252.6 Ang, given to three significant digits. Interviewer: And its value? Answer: 5.83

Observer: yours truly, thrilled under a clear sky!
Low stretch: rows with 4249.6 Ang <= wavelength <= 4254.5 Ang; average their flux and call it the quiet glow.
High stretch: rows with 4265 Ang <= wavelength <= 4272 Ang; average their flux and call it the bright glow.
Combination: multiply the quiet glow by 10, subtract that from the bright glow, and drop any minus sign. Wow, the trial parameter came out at 173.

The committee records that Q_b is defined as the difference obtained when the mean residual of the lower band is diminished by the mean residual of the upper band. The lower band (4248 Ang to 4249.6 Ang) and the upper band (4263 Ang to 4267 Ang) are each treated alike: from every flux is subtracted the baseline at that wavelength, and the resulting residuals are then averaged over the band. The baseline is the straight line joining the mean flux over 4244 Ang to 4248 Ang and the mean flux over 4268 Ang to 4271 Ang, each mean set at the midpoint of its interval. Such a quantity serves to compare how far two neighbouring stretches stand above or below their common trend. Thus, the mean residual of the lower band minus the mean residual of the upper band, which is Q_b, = 1.2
